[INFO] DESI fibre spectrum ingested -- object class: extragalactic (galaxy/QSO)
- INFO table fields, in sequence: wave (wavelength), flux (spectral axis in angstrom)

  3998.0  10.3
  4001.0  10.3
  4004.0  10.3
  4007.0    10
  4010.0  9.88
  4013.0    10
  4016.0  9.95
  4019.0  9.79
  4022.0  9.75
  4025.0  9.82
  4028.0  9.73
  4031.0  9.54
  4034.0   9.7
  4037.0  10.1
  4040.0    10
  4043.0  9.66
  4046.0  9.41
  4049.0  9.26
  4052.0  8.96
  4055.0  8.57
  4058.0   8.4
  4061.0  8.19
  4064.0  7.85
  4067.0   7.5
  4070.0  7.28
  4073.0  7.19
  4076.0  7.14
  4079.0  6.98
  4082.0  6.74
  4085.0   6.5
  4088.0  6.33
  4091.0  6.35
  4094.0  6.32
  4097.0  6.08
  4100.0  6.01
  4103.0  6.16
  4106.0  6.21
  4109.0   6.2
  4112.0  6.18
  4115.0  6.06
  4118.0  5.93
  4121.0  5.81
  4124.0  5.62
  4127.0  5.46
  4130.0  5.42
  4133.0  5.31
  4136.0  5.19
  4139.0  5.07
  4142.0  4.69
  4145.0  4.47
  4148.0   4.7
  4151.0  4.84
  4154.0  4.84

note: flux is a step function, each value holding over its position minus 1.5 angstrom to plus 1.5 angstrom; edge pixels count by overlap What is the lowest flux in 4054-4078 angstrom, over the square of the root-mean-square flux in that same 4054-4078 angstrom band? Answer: 0.12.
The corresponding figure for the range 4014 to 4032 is 0.10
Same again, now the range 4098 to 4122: 0.16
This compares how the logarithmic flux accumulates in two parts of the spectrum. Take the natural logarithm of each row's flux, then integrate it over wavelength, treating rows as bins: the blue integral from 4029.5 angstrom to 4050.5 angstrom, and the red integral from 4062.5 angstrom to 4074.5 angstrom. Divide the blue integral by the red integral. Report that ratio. 2.0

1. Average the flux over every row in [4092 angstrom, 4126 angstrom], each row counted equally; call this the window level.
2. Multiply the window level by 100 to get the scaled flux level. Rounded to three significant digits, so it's 605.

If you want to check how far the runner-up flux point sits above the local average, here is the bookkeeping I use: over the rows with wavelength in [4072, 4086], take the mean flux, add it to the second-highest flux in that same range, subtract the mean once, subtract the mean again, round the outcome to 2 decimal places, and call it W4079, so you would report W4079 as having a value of 0.23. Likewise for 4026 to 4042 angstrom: 0.19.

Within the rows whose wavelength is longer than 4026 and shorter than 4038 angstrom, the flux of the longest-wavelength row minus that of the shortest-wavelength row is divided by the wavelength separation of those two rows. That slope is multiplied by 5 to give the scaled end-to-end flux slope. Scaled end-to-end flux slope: 0.21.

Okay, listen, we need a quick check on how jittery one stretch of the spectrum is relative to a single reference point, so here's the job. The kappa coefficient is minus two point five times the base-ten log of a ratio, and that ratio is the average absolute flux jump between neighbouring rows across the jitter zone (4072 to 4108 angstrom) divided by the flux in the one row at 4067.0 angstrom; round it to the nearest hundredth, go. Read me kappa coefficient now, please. 4.41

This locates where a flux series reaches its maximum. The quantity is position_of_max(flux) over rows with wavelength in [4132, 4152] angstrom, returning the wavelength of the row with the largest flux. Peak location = 4133.0 angstrom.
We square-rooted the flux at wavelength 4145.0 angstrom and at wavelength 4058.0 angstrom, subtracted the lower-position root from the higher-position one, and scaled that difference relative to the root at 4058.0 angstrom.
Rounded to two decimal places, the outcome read -0.27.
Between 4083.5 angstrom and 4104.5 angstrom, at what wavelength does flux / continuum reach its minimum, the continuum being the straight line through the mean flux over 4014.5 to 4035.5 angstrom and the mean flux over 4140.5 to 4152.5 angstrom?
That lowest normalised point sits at 4088.0 angstrom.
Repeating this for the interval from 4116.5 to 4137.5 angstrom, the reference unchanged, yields 4127.0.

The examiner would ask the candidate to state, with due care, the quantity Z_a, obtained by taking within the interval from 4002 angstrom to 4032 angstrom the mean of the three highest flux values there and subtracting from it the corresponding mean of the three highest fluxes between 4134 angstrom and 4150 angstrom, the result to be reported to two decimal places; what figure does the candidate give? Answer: 5.11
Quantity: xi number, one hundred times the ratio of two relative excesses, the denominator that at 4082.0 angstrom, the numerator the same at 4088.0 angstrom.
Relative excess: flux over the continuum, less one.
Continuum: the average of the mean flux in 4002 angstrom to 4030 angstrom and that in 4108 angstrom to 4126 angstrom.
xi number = 134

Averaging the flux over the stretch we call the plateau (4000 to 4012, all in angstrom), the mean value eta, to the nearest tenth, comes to 10.1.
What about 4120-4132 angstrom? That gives 5.6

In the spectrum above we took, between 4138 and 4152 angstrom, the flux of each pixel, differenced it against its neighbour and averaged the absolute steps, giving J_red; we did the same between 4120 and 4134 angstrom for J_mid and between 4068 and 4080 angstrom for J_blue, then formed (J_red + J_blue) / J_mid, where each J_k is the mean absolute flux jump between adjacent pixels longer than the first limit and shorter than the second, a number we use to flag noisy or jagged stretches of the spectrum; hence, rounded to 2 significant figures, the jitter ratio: 2.7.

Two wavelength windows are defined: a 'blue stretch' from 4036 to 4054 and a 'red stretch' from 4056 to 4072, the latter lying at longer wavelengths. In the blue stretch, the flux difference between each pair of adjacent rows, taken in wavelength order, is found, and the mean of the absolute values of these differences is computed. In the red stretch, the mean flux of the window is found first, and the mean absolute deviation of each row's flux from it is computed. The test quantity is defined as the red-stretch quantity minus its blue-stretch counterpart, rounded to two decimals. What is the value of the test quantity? 0.14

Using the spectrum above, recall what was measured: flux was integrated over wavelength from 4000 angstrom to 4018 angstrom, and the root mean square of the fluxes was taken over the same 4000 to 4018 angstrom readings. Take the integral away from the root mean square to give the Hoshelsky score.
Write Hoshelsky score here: -171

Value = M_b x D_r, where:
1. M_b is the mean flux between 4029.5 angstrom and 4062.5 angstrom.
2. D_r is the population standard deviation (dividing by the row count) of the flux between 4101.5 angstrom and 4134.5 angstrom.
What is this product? 3.04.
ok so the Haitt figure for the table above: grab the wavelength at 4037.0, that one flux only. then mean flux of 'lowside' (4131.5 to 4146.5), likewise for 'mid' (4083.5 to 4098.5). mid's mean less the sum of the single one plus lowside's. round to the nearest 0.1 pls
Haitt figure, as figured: -8.7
